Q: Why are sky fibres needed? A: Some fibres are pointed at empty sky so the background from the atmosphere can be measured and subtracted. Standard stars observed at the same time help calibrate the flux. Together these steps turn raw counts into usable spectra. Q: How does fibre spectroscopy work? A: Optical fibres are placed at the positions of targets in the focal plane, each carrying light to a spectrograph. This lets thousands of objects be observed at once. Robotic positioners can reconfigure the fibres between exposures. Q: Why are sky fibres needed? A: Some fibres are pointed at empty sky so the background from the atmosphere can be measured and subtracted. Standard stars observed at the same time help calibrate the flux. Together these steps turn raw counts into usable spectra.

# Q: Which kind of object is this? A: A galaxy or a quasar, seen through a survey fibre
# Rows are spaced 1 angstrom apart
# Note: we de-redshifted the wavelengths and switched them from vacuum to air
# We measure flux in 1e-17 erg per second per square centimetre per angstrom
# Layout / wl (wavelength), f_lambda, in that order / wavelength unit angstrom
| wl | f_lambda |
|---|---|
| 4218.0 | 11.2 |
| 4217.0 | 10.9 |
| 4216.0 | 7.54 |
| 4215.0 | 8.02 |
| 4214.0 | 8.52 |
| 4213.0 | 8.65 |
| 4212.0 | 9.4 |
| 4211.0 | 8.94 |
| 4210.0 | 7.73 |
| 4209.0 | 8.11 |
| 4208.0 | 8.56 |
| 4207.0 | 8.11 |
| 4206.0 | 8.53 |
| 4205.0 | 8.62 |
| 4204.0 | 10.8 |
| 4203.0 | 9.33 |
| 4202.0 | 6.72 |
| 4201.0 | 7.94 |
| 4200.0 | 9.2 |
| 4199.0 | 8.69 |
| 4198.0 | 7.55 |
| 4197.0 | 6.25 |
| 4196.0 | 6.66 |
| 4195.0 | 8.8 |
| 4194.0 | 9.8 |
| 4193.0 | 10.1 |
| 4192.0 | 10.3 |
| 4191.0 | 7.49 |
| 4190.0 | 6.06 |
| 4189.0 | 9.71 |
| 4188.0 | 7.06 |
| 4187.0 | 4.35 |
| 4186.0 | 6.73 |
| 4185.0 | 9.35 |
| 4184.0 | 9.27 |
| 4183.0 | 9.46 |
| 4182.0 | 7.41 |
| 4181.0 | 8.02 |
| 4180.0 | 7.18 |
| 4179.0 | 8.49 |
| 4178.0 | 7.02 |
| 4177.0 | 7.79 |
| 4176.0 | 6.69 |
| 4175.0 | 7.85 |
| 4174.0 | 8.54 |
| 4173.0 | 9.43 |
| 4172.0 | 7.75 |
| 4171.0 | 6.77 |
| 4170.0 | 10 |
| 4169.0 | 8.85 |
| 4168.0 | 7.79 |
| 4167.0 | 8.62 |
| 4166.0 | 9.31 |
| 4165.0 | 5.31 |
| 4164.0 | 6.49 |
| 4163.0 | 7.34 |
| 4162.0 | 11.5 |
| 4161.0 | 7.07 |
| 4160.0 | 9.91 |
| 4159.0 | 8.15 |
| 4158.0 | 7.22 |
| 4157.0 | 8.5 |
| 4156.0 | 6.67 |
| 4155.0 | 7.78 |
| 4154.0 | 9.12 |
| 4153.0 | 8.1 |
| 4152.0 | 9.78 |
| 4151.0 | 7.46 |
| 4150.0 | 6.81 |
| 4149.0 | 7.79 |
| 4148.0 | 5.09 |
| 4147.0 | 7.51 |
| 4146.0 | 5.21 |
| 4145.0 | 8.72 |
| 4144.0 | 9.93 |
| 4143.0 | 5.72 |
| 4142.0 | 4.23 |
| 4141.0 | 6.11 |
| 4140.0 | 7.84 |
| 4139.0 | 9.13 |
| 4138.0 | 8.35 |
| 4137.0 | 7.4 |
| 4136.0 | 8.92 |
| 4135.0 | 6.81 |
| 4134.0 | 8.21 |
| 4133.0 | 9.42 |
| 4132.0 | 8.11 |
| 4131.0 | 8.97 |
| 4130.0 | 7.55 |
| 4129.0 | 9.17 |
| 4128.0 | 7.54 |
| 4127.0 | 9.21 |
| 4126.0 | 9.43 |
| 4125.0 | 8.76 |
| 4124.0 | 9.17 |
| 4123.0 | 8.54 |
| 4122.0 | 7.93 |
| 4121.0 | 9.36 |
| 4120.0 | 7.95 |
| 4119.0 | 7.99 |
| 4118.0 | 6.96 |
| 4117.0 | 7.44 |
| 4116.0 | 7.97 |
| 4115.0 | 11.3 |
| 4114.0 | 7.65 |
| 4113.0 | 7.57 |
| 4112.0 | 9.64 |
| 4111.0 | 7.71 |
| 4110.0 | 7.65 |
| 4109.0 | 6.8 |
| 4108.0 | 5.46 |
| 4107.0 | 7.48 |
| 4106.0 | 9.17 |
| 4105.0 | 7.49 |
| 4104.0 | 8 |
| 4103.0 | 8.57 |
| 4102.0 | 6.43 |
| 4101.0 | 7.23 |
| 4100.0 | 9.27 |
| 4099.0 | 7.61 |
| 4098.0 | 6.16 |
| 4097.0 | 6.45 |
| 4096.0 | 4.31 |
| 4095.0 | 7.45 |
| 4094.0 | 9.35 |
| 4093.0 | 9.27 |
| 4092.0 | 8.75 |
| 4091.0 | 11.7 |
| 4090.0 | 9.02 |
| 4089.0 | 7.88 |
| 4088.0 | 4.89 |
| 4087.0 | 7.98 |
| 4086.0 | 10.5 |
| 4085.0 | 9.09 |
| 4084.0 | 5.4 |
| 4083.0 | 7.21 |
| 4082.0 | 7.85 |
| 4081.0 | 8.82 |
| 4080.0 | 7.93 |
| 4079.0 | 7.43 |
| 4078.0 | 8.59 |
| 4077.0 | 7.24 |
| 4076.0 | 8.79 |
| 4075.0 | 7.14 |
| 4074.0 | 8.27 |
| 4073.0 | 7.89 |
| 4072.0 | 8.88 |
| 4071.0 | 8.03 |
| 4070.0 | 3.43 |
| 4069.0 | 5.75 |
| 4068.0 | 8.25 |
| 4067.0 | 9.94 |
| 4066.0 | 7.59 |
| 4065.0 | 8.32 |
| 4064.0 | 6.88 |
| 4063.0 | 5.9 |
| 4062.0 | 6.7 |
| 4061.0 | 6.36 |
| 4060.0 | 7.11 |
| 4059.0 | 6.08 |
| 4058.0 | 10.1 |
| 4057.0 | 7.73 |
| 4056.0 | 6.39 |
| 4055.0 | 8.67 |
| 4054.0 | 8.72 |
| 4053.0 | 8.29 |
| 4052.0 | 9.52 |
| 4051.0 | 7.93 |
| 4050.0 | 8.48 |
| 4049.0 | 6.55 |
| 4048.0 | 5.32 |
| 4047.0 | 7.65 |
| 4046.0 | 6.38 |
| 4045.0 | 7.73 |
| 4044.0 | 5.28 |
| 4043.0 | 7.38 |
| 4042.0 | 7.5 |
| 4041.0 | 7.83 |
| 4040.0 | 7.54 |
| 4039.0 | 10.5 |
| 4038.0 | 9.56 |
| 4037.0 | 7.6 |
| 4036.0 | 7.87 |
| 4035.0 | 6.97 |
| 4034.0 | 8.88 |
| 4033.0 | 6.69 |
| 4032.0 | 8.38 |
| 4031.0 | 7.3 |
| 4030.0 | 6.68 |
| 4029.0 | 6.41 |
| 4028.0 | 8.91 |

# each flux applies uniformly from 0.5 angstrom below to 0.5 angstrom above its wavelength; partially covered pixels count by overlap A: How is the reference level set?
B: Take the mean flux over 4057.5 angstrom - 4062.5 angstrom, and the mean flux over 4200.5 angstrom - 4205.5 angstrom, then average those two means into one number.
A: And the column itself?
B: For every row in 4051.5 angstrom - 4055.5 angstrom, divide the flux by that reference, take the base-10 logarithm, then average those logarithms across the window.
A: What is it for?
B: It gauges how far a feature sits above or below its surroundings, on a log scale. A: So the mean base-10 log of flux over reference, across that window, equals 0.04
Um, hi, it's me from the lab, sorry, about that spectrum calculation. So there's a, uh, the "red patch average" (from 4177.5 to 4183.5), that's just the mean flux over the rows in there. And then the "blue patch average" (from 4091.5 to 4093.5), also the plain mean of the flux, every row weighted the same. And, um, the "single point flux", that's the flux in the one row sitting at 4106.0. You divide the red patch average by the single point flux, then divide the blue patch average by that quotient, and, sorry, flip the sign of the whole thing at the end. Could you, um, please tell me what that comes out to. -10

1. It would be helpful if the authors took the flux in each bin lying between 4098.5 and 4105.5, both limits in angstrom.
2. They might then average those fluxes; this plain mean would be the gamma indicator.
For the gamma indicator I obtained 7.8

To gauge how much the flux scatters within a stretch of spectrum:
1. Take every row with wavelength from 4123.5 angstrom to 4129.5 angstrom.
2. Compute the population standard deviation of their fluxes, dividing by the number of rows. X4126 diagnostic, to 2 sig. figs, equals 0.63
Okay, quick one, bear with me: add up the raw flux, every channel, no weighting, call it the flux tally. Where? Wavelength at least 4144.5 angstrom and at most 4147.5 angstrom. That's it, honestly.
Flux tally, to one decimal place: 21.4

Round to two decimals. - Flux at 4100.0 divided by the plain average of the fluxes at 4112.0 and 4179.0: 1.02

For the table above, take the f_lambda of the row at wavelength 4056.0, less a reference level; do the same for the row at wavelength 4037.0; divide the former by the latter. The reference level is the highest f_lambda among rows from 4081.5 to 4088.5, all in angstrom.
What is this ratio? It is 1.4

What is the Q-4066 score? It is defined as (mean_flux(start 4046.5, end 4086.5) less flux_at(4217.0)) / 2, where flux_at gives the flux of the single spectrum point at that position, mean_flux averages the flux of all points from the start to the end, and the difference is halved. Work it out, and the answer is -1.6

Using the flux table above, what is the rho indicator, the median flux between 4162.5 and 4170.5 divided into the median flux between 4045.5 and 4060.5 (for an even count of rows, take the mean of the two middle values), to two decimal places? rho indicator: 0.94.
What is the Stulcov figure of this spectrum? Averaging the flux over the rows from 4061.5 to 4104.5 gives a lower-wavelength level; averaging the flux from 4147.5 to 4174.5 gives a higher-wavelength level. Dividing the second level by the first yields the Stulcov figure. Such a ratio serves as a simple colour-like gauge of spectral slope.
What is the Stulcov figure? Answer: 1.04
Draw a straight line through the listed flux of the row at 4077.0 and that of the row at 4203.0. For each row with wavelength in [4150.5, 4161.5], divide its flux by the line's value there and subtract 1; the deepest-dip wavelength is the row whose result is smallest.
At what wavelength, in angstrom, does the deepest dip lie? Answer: 4156.0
